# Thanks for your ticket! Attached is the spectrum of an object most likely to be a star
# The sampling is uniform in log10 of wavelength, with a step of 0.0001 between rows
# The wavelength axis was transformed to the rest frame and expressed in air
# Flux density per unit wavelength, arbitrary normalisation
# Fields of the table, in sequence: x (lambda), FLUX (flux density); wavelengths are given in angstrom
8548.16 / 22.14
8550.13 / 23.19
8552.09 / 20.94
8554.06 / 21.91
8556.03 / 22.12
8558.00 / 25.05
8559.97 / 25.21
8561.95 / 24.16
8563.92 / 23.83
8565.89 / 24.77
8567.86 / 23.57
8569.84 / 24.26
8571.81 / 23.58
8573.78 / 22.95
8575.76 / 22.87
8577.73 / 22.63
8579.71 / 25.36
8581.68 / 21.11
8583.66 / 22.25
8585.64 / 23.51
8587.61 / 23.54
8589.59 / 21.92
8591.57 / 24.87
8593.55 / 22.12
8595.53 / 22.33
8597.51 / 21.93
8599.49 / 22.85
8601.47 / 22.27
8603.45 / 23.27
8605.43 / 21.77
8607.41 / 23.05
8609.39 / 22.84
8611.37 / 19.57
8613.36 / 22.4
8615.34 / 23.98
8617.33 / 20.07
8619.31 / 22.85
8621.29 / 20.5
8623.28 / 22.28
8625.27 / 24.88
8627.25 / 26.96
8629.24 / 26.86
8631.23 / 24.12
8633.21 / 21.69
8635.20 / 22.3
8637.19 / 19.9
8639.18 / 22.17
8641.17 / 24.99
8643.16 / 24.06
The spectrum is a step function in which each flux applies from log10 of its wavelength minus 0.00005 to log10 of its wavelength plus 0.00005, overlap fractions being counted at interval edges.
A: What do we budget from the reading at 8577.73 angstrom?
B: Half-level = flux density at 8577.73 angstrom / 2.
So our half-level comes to 11.3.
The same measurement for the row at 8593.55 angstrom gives 11.1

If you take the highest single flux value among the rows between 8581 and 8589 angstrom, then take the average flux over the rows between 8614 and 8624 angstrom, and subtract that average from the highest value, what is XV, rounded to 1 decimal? 1.6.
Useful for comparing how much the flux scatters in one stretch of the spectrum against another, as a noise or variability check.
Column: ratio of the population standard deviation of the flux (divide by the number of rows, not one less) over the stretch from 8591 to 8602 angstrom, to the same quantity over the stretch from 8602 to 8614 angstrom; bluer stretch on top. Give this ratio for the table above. 0.80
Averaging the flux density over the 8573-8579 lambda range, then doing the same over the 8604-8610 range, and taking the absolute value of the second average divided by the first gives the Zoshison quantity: 0.99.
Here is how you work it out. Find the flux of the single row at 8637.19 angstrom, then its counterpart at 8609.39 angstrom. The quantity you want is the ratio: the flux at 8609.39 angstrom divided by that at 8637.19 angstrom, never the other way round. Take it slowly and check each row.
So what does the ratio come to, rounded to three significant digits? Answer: 1.15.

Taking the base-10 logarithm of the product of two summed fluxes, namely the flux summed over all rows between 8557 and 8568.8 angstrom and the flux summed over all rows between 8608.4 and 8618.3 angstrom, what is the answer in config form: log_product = 4.20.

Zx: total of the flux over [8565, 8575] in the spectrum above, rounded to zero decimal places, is 119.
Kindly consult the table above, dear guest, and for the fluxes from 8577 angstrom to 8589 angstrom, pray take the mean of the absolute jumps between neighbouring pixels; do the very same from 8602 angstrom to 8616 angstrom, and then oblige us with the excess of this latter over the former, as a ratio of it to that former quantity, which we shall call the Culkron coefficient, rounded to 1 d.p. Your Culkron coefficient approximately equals -0.1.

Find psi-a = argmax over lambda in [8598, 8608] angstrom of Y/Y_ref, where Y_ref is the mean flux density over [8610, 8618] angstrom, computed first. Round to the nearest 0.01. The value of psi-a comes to 8603.45 angstrom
